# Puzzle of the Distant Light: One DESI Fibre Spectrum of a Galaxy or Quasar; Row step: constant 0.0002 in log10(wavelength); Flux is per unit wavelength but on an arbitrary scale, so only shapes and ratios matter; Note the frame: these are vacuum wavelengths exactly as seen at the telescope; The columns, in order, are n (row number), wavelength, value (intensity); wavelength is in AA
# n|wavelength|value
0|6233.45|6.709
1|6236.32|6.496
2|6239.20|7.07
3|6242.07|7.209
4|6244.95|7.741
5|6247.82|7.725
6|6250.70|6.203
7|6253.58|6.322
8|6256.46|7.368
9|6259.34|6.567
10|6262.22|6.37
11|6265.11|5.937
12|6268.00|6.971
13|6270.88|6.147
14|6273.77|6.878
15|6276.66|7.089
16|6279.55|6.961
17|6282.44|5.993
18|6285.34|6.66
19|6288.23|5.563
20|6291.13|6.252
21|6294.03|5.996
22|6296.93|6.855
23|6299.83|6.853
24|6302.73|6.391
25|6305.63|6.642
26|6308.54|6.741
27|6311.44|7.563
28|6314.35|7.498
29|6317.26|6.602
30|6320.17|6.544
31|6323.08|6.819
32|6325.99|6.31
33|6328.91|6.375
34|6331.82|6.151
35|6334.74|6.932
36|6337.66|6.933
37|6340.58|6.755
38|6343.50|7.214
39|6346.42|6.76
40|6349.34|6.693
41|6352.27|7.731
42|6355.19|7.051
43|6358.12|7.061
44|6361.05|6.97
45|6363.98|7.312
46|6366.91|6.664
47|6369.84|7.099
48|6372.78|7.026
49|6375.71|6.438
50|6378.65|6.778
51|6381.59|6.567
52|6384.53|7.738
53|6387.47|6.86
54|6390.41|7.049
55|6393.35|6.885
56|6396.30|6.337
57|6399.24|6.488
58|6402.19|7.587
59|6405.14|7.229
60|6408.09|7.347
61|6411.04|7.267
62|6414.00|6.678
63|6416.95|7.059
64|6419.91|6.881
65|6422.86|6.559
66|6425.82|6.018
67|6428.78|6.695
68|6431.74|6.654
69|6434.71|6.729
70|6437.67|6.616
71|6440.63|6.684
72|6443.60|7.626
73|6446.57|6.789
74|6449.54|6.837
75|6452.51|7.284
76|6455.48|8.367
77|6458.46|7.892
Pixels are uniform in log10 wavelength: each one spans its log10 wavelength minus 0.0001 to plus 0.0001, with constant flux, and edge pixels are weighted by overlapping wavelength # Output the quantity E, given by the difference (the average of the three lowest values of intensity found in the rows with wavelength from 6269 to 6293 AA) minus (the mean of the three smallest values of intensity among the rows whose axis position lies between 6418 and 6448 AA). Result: -0.50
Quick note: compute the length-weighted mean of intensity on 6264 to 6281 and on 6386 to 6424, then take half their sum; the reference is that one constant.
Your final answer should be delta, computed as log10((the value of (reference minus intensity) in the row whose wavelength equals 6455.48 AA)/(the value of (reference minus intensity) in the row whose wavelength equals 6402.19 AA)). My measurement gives 0.3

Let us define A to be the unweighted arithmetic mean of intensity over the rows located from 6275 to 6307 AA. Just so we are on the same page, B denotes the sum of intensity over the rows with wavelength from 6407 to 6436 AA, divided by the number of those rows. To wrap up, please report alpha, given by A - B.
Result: -0.3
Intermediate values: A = 6.48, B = 6.79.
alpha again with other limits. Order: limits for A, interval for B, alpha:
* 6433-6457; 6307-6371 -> 0.2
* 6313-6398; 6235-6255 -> -0.1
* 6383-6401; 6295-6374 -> 0.0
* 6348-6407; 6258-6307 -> 0.5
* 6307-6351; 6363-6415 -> -0.2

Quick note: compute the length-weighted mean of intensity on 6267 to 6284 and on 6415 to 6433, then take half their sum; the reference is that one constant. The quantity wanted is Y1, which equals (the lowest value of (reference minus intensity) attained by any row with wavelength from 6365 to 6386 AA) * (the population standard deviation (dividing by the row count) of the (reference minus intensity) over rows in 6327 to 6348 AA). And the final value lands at -0.36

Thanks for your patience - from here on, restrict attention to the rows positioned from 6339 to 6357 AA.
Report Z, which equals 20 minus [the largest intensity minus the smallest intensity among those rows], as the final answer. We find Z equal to 19.0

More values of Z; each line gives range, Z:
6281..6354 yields 17.8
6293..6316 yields 18.4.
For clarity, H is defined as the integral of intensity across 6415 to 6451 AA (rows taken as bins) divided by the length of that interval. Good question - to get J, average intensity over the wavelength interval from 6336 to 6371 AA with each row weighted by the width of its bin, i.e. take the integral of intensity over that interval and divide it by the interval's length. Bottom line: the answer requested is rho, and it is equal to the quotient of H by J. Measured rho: 0.96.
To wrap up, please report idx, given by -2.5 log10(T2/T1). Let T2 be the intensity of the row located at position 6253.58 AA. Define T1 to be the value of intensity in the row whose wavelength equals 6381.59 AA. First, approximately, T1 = 6.567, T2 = 6.322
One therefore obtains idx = 0.04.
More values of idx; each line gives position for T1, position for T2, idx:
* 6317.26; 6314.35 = -0.14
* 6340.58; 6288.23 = 0.21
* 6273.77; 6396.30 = 0.09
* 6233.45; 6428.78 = 0.00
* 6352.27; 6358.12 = 0.10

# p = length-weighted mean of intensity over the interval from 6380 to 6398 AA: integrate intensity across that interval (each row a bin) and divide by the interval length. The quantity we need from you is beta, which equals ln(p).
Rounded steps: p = 6.90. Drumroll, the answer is 1.93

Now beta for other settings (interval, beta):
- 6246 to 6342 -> 1.89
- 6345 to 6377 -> 1.94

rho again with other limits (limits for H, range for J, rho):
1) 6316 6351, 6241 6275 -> 0.99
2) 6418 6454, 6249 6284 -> 1.03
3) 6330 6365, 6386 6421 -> 1.00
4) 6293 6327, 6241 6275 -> 1.00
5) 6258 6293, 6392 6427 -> 0.94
